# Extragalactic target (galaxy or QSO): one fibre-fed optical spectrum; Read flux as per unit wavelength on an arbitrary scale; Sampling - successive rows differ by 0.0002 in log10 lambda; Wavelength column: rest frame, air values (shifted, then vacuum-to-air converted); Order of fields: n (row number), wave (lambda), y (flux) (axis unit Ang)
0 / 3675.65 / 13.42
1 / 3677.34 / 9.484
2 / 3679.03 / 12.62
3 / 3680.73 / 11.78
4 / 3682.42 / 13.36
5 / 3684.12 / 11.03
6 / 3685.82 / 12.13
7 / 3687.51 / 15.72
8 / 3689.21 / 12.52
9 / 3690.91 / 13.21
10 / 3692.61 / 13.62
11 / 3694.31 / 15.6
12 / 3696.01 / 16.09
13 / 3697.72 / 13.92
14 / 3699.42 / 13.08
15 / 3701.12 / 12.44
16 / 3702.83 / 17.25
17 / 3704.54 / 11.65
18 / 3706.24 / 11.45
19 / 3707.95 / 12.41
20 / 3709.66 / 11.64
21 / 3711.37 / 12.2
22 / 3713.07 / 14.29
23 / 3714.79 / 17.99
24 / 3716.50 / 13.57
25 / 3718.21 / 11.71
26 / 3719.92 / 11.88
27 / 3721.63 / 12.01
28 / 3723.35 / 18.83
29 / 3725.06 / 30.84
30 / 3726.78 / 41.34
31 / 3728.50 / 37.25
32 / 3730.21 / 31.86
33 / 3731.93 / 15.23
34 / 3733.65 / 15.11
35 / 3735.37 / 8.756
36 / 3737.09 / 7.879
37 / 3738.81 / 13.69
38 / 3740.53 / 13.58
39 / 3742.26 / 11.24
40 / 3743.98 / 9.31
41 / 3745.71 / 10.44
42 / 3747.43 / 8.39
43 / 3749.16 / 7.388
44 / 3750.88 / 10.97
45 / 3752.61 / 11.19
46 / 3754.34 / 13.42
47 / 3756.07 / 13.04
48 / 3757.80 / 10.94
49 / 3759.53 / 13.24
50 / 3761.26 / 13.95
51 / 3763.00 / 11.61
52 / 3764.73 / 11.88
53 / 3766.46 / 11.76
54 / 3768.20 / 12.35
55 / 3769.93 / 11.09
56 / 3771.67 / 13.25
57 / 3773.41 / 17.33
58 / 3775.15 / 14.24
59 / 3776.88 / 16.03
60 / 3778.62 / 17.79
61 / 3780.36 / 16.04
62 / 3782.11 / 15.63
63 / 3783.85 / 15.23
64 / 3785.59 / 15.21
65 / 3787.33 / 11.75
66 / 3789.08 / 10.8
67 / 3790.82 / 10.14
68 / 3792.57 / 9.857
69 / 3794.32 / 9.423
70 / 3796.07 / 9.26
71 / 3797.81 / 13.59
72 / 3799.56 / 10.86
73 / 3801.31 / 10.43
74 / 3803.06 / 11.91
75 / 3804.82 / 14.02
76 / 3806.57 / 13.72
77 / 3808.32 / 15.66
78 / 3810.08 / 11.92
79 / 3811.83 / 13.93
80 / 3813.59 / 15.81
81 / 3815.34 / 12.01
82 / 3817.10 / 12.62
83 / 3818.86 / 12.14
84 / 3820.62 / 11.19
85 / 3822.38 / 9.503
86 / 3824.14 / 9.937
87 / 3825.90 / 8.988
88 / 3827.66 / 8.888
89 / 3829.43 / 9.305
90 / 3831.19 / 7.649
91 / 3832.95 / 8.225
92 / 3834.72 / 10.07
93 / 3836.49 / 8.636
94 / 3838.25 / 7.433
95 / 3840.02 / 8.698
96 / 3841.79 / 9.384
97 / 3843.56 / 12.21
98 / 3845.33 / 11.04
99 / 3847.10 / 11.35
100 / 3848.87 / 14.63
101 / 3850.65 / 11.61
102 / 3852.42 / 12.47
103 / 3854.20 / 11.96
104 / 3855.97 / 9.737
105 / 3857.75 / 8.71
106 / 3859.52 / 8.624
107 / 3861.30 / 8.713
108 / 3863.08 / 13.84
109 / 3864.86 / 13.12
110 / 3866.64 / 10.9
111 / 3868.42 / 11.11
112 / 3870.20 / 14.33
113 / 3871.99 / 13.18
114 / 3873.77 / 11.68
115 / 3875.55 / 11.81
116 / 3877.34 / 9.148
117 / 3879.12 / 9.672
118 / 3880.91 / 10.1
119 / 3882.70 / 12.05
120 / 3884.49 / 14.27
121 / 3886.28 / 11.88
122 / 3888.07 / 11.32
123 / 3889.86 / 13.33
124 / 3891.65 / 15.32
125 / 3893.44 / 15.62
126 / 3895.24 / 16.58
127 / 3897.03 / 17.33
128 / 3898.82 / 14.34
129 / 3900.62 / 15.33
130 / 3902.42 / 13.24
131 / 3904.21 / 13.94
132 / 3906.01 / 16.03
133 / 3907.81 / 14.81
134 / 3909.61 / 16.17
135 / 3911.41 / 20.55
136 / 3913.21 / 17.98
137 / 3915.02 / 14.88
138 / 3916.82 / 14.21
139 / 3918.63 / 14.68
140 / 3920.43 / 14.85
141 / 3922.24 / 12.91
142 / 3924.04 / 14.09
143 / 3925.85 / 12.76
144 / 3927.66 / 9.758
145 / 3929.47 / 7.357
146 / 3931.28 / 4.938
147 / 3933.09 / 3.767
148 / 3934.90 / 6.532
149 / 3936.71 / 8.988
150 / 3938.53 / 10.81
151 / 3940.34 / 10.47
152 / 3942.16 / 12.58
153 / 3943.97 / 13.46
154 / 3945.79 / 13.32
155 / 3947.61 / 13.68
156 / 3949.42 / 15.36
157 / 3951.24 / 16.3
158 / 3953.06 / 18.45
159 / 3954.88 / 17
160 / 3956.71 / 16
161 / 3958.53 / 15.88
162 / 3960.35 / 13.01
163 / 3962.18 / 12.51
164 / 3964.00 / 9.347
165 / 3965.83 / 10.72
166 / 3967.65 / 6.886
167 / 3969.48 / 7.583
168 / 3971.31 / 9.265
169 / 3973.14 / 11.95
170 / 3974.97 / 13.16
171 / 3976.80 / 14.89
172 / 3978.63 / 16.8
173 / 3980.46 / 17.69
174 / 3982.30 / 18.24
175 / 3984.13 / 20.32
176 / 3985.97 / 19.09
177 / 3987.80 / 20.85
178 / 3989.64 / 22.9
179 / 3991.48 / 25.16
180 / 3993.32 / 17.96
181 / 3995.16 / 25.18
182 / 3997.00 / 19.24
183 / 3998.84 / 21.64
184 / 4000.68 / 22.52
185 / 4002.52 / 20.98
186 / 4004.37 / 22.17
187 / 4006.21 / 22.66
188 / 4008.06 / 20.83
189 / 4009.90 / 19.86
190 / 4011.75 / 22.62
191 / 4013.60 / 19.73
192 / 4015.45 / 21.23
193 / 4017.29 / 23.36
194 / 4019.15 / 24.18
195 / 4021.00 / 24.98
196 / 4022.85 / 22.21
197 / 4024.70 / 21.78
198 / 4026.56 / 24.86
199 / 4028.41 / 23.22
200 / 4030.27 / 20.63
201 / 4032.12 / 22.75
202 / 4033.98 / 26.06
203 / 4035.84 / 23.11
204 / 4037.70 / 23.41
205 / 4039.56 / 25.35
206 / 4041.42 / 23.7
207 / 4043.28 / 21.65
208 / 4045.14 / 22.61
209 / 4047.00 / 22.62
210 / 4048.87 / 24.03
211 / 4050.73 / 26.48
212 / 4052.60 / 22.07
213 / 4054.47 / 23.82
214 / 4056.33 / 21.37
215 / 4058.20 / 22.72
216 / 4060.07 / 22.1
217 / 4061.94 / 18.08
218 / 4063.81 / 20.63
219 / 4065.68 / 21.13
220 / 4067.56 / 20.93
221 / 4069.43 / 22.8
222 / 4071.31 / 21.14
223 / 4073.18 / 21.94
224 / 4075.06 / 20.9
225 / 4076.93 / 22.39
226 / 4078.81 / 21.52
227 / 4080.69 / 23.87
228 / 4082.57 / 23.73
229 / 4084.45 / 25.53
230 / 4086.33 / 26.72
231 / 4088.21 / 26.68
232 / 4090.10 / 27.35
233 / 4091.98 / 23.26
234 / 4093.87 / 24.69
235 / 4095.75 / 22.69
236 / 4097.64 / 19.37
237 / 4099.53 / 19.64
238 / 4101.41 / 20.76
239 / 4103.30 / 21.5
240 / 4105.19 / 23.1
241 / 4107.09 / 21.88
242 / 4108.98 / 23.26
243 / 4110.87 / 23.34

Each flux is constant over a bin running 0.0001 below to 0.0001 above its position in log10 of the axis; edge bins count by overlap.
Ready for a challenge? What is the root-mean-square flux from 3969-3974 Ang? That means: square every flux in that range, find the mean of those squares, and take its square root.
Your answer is 10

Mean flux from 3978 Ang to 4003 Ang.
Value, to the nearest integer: 21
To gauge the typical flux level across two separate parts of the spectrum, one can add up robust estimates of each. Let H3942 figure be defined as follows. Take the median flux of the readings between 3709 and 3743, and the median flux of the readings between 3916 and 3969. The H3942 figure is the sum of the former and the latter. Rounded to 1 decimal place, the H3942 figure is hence 26.5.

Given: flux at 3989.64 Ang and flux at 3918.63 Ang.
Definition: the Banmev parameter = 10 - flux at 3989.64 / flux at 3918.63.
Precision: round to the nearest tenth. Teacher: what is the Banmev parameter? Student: 8.4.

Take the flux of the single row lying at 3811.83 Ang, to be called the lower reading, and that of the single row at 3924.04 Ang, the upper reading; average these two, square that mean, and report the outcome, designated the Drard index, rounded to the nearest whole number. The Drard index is 196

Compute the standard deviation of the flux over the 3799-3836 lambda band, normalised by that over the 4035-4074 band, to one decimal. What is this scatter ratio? 1.3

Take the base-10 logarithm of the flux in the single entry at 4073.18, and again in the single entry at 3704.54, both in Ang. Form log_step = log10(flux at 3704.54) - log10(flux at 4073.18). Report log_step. -0.27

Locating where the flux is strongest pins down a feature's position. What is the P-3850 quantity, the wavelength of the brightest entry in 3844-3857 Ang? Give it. 3848.87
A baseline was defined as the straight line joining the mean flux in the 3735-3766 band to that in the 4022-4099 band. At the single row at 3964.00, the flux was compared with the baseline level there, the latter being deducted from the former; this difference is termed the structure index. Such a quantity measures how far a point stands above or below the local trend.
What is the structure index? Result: -10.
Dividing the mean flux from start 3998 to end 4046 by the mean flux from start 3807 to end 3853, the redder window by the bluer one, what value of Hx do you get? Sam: 2.1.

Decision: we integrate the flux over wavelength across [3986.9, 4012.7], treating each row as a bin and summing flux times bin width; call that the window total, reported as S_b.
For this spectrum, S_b 561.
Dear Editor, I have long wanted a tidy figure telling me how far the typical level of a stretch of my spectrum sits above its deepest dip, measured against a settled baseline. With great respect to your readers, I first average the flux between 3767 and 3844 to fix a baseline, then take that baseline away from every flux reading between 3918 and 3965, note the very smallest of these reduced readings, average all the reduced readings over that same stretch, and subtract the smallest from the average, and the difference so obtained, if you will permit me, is 8.5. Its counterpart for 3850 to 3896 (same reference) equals 3.3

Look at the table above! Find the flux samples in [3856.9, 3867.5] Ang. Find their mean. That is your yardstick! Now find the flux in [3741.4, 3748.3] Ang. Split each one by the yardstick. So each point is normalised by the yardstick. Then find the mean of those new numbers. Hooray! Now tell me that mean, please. 0.92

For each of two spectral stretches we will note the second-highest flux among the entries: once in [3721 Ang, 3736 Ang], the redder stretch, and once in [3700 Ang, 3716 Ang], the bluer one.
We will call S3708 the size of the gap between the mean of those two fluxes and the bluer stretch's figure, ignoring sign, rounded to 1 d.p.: 10.0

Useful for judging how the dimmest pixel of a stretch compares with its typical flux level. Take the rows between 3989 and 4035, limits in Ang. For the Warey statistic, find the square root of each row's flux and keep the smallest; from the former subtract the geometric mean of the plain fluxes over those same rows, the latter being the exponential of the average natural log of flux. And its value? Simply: -18.0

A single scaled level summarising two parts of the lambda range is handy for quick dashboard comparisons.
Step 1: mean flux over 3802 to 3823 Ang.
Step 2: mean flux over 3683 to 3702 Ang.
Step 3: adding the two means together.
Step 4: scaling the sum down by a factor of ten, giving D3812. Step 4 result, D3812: 2.6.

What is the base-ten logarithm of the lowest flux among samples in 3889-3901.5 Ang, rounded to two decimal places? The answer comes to 1.12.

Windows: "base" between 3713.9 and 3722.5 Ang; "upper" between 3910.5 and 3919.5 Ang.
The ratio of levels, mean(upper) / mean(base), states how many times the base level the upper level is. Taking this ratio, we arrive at 1.2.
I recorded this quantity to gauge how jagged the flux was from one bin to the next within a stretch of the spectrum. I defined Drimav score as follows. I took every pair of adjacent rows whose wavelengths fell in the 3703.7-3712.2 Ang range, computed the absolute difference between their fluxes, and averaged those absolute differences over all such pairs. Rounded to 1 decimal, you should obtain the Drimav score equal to 0.6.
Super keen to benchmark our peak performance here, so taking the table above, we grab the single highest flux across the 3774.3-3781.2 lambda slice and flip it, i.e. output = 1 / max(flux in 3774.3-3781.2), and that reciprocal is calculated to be 0.056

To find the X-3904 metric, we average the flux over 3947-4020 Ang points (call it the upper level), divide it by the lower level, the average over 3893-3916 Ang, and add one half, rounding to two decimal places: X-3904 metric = 1.61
